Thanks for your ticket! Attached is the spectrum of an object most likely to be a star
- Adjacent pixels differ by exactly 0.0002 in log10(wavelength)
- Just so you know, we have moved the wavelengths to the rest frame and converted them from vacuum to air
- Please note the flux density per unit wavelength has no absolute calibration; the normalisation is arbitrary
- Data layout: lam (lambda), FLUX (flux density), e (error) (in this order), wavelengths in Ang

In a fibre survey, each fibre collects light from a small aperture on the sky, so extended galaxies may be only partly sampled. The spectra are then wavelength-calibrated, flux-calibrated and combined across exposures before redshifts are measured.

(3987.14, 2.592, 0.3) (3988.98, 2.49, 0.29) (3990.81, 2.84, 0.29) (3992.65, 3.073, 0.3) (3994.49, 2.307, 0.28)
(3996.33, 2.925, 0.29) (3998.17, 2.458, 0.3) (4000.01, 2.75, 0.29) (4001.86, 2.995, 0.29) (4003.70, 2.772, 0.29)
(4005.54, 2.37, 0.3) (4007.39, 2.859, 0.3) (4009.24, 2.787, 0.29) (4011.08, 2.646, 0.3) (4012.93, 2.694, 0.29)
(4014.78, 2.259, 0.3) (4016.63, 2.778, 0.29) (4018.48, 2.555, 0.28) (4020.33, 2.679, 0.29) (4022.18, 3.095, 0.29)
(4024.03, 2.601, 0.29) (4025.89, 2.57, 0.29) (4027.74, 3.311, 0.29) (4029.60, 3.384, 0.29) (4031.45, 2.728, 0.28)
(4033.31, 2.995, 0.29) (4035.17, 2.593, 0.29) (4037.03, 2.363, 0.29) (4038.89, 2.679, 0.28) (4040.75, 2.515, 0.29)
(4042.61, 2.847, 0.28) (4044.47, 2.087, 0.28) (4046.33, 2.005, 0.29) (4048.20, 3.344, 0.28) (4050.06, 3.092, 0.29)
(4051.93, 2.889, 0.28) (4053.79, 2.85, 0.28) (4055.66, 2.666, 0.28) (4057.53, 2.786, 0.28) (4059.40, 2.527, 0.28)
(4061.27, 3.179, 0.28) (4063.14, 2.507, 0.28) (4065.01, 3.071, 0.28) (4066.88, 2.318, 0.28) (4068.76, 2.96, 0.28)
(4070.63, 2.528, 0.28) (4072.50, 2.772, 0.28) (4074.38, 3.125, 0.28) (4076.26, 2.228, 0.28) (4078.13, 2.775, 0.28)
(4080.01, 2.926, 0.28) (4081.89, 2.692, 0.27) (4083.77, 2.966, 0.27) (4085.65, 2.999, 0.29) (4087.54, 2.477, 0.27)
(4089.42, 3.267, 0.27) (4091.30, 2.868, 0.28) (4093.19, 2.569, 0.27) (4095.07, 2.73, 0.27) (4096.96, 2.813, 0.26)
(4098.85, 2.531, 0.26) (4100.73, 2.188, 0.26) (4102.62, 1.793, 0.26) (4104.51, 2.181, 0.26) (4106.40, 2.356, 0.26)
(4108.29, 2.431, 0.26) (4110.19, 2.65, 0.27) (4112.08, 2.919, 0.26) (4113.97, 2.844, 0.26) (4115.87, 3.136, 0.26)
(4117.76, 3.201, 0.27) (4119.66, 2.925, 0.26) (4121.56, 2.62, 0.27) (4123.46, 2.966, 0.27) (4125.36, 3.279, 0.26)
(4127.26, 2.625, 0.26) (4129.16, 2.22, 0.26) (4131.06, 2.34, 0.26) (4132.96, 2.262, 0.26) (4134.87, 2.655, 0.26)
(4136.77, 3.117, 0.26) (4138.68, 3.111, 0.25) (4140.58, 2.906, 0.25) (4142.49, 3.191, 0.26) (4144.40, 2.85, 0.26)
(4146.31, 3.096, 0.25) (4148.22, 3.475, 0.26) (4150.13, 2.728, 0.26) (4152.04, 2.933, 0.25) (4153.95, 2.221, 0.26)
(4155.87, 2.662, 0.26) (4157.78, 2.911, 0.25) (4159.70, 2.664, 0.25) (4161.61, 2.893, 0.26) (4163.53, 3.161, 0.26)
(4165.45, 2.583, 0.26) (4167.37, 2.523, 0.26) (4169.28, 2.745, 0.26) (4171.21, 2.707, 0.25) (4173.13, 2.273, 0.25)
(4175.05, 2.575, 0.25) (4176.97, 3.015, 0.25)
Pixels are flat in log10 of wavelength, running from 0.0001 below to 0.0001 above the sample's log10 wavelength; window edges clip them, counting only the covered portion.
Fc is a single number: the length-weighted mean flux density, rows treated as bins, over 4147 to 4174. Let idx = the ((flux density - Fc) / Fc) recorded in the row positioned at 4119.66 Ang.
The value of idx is 0.06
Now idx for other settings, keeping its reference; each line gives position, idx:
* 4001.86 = 0.09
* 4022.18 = 0.12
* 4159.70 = -0.03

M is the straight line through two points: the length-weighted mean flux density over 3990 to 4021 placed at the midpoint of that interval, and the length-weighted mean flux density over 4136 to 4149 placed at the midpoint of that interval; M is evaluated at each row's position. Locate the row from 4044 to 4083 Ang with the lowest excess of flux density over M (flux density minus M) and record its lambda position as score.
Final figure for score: 4046.33 Ang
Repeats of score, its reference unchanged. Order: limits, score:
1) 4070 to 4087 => 4076.26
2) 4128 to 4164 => 4153.95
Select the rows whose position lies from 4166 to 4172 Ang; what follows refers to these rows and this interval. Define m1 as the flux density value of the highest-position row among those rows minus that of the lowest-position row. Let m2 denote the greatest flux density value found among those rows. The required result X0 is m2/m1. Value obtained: 15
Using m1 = 0.2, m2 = 2.745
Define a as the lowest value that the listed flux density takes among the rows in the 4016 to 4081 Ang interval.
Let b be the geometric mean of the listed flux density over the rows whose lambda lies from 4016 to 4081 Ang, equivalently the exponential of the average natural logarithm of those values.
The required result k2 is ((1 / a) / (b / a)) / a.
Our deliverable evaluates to 0.183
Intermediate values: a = 2.005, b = 2.73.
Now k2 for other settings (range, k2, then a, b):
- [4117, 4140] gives 0.164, 2.22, 2.75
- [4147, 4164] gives 0.159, 2.221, 2.83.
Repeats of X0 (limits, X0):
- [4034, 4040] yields 31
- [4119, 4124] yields 72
